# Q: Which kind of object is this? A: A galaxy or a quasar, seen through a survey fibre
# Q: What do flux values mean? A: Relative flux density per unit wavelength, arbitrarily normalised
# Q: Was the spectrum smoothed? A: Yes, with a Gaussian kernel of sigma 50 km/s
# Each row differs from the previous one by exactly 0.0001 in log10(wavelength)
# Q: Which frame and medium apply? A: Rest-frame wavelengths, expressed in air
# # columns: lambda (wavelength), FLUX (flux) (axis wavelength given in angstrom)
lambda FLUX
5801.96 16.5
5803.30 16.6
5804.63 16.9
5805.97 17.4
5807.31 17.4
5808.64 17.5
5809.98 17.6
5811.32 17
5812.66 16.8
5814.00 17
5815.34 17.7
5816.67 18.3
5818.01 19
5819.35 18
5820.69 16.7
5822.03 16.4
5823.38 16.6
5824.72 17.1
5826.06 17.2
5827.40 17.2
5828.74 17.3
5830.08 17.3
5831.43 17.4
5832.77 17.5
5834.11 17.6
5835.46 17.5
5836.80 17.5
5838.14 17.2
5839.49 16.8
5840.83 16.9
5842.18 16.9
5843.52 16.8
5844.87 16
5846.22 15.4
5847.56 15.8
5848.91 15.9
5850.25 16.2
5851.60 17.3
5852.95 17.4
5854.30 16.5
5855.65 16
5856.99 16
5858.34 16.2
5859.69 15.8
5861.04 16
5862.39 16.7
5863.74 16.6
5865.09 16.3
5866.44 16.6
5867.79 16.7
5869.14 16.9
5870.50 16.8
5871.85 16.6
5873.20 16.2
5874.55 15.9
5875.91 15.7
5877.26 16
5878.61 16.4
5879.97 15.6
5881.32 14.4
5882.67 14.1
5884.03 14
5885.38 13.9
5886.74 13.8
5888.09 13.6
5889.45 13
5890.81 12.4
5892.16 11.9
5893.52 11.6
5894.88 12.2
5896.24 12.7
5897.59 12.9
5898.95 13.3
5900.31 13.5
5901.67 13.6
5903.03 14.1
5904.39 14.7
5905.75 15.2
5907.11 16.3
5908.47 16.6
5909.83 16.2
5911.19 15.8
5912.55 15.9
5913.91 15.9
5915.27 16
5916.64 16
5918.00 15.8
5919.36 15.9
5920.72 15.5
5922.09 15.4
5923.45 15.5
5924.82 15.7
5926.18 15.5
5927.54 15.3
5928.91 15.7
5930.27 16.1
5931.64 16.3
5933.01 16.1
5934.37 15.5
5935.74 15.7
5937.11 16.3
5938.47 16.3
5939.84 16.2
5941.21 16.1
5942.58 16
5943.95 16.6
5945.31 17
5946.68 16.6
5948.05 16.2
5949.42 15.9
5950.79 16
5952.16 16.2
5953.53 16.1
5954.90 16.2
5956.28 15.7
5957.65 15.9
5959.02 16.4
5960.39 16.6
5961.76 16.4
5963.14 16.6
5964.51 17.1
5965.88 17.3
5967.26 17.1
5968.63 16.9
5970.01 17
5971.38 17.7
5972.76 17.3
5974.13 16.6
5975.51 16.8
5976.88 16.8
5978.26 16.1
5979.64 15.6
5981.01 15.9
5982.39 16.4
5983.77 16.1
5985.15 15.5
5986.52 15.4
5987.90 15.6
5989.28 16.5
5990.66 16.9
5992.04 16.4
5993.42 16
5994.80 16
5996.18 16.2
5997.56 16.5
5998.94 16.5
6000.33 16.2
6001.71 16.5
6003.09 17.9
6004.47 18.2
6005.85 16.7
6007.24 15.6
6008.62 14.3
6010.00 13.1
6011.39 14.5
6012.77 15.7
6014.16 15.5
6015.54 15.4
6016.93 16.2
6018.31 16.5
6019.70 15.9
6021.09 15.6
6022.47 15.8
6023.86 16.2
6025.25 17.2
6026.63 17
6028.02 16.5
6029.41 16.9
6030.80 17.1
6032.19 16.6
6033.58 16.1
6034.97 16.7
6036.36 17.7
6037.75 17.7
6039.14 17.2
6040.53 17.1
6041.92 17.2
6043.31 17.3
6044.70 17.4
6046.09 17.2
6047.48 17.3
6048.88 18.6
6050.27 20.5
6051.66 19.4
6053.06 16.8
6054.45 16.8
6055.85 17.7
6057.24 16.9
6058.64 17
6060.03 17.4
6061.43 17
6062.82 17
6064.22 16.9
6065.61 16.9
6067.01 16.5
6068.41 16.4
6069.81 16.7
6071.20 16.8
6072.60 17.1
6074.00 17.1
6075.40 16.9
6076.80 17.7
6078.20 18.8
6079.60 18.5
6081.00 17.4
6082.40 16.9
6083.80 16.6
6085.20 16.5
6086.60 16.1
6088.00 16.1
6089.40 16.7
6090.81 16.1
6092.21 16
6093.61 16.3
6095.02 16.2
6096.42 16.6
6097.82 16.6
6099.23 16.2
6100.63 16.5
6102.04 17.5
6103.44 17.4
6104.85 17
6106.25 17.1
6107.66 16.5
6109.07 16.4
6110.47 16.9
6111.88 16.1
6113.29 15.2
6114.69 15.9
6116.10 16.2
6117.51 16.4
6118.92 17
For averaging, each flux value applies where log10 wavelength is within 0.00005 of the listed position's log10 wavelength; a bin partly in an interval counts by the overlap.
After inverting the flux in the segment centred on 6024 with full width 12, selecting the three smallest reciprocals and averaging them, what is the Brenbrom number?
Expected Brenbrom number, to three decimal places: 0.059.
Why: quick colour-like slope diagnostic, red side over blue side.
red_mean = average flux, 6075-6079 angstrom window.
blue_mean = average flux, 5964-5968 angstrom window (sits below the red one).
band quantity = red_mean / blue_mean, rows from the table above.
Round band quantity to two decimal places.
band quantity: 1.04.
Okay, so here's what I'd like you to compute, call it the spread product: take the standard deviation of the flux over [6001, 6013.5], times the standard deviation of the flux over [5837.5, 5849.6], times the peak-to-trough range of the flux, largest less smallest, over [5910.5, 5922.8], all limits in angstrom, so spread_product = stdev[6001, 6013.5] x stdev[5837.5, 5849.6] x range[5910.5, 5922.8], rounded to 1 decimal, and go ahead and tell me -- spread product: 0.6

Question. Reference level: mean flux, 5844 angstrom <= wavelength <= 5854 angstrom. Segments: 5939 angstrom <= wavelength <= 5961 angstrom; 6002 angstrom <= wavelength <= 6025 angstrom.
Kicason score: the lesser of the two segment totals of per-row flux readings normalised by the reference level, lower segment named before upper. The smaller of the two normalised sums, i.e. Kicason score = 15.5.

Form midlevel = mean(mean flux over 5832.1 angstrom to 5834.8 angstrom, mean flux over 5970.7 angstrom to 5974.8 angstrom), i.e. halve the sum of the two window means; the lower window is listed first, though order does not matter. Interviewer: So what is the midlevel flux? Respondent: 17.4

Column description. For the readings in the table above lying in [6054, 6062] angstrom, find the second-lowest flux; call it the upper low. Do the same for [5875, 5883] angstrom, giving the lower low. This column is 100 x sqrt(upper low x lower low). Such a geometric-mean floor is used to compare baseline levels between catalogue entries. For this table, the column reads 1560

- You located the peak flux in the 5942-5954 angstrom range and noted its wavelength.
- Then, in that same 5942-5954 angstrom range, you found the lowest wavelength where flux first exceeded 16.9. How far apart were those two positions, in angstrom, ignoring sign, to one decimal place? 0.0 angstrom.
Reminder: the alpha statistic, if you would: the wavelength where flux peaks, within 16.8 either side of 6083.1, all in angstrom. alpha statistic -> 6078.20 angstrom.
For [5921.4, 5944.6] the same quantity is 5943.95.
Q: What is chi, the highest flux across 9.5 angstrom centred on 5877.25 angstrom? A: 16.4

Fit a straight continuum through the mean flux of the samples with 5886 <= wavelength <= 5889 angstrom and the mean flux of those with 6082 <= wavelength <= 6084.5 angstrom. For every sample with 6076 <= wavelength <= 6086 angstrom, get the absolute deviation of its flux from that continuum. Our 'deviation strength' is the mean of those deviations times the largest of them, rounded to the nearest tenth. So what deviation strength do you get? 1.9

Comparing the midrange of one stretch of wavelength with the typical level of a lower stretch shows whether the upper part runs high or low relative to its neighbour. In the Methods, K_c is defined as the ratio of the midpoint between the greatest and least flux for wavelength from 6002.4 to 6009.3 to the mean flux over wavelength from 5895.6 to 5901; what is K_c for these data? 1.24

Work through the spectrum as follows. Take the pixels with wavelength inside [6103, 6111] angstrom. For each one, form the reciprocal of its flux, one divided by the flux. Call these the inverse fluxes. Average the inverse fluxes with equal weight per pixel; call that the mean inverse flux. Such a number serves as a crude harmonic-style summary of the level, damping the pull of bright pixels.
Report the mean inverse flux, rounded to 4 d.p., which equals 0.0593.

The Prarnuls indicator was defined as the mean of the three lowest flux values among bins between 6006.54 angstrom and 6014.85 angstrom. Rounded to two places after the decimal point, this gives 13.97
